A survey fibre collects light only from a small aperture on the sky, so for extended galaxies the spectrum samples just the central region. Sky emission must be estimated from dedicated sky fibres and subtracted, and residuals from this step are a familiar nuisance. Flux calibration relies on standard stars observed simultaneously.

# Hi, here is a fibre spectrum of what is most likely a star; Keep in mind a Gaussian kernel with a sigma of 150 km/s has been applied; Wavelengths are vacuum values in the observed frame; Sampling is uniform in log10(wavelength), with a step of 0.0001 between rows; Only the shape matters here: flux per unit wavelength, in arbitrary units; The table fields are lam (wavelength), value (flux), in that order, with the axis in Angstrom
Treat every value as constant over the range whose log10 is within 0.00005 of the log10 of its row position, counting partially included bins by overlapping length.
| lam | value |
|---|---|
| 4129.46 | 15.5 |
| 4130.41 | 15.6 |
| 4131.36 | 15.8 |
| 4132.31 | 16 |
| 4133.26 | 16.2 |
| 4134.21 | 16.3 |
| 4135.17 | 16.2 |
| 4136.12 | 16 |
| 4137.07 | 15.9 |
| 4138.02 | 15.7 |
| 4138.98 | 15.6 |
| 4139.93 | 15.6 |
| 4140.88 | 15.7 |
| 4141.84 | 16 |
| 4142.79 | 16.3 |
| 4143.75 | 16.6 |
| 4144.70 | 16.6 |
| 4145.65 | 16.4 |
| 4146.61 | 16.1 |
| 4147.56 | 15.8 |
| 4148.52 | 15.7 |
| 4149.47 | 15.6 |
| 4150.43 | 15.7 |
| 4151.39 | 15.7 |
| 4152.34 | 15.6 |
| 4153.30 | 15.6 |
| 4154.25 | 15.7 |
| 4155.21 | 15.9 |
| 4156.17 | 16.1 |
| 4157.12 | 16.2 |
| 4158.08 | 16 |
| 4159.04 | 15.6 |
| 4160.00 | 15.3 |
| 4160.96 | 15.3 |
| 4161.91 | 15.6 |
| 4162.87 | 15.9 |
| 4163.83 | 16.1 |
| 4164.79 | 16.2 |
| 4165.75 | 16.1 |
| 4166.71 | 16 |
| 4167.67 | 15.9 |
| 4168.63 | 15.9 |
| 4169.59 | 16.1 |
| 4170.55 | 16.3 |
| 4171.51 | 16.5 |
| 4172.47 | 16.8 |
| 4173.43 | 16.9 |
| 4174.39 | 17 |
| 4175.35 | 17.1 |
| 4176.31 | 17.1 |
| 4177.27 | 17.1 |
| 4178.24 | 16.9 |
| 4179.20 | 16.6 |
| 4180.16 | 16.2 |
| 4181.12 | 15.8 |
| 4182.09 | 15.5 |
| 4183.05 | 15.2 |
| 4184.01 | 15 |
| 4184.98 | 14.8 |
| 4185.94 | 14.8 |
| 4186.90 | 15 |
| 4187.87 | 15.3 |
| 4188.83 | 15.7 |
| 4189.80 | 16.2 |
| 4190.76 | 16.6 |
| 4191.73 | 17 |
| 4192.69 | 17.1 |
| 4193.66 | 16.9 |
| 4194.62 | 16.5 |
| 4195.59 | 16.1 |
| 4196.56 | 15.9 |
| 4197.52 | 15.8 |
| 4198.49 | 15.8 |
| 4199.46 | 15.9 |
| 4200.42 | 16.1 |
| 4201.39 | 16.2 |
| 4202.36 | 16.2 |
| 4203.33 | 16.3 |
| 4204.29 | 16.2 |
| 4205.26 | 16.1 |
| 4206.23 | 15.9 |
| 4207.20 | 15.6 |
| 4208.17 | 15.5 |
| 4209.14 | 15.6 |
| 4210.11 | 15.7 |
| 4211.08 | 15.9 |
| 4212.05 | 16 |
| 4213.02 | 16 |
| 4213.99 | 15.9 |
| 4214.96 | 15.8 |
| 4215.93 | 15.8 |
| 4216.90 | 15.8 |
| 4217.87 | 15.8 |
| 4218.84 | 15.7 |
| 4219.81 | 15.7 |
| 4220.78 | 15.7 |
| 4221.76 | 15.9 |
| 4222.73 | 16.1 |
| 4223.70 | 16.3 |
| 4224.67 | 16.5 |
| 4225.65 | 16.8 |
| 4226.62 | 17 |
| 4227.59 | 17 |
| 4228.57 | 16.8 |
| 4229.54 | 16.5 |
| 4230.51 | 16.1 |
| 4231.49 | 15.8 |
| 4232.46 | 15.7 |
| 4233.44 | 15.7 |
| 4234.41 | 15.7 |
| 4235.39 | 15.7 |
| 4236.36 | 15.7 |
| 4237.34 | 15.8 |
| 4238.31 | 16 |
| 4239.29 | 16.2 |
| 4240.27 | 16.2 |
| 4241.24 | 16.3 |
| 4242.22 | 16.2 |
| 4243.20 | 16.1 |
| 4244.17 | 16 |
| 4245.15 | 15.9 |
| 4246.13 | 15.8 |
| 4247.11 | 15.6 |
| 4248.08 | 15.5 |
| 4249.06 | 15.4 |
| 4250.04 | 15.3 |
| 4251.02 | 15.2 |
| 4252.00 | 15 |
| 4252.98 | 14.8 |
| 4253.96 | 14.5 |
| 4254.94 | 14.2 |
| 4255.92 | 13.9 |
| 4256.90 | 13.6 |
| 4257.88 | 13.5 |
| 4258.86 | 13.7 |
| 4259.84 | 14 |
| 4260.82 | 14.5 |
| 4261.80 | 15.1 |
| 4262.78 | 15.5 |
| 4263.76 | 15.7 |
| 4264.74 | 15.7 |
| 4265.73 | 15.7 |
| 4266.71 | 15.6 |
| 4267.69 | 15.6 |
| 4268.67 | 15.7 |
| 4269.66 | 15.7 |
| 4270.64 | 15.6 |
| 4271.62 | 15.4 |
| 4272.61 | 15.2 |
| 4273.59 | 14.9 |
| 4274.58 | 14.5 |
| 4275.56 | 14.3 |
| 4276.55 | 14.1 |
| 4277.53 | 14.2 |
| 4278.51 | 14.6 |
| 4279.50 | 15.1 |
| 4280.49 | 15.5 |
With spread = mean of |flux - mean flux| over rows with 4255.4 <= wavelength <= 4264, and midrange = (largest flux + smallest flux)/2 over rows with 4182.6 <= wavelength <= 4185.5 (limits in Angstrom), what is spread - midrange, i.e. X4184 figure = -14.3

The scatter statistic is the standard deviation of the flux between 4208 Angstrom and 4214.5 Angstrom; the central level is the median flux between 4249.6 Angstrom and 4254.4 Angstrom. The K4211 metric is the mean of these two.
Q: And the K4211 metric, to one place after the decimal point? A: 7.6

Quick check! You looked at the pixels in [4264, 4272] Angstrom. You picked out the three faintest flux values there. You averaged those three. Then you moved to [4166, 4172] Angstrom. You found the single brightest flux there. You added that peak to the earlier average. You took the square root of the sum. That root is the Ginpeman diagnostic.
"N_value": 5.66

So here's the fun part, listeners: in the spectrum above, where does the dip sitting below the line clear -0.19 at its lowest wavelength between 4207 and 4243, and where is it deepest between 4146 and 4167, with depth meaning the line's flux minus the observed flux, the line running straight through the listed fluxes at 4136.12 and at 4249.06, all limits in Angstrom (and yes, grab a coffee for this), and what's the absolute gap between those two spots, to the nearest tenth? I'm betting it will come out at 47.2 Angstrom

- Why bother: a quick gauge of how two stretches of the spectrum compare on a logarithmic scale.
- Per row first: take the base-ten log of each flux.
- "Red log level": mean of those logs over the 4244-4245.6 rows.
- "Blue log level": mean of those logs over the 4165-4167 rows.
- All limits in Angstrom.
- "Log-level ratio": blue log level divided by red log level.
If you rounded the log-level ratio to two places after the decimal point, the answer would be 1.00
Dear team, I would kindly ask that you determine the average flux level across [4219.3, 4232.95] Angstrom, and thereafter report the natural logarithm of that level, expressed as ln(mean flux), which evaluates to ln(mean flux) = 2.79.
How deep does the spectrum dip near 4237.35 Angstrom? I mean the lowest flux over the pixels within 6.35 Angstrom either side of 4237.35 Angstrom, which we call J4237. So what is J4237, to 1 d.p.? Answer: 15.7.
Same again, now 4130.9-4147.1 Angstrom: 15.6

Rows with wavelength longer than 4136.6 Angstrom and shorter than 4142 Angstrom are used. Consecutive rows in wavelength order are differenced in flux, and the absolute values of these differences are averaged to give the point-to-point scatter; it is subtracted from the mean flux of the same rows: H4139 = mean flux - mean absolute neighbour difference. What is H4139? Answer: 15.6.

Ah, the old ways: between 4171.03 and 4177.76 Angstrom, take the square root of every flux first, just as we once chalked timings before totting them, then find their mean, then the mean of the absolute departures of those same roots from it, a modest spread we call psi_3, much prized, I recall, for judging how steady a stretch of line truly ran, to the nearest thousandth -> 0.020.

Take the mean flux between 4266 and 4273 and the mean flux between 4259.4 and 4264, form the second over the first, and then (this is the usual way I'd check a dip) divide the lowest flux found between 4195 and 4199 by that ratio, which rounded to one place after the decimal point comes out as 16.4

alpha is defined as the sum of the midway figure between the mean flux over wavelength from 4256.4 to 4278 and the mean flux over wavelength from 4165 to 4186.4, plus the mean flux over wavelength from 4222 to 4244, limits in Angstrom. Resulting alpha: 31.7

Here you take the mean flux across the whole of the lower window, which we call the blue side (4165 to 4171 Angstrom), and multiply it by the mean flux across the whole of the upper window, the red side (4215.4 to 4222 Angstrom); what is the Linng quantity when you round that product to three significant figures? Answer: 253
